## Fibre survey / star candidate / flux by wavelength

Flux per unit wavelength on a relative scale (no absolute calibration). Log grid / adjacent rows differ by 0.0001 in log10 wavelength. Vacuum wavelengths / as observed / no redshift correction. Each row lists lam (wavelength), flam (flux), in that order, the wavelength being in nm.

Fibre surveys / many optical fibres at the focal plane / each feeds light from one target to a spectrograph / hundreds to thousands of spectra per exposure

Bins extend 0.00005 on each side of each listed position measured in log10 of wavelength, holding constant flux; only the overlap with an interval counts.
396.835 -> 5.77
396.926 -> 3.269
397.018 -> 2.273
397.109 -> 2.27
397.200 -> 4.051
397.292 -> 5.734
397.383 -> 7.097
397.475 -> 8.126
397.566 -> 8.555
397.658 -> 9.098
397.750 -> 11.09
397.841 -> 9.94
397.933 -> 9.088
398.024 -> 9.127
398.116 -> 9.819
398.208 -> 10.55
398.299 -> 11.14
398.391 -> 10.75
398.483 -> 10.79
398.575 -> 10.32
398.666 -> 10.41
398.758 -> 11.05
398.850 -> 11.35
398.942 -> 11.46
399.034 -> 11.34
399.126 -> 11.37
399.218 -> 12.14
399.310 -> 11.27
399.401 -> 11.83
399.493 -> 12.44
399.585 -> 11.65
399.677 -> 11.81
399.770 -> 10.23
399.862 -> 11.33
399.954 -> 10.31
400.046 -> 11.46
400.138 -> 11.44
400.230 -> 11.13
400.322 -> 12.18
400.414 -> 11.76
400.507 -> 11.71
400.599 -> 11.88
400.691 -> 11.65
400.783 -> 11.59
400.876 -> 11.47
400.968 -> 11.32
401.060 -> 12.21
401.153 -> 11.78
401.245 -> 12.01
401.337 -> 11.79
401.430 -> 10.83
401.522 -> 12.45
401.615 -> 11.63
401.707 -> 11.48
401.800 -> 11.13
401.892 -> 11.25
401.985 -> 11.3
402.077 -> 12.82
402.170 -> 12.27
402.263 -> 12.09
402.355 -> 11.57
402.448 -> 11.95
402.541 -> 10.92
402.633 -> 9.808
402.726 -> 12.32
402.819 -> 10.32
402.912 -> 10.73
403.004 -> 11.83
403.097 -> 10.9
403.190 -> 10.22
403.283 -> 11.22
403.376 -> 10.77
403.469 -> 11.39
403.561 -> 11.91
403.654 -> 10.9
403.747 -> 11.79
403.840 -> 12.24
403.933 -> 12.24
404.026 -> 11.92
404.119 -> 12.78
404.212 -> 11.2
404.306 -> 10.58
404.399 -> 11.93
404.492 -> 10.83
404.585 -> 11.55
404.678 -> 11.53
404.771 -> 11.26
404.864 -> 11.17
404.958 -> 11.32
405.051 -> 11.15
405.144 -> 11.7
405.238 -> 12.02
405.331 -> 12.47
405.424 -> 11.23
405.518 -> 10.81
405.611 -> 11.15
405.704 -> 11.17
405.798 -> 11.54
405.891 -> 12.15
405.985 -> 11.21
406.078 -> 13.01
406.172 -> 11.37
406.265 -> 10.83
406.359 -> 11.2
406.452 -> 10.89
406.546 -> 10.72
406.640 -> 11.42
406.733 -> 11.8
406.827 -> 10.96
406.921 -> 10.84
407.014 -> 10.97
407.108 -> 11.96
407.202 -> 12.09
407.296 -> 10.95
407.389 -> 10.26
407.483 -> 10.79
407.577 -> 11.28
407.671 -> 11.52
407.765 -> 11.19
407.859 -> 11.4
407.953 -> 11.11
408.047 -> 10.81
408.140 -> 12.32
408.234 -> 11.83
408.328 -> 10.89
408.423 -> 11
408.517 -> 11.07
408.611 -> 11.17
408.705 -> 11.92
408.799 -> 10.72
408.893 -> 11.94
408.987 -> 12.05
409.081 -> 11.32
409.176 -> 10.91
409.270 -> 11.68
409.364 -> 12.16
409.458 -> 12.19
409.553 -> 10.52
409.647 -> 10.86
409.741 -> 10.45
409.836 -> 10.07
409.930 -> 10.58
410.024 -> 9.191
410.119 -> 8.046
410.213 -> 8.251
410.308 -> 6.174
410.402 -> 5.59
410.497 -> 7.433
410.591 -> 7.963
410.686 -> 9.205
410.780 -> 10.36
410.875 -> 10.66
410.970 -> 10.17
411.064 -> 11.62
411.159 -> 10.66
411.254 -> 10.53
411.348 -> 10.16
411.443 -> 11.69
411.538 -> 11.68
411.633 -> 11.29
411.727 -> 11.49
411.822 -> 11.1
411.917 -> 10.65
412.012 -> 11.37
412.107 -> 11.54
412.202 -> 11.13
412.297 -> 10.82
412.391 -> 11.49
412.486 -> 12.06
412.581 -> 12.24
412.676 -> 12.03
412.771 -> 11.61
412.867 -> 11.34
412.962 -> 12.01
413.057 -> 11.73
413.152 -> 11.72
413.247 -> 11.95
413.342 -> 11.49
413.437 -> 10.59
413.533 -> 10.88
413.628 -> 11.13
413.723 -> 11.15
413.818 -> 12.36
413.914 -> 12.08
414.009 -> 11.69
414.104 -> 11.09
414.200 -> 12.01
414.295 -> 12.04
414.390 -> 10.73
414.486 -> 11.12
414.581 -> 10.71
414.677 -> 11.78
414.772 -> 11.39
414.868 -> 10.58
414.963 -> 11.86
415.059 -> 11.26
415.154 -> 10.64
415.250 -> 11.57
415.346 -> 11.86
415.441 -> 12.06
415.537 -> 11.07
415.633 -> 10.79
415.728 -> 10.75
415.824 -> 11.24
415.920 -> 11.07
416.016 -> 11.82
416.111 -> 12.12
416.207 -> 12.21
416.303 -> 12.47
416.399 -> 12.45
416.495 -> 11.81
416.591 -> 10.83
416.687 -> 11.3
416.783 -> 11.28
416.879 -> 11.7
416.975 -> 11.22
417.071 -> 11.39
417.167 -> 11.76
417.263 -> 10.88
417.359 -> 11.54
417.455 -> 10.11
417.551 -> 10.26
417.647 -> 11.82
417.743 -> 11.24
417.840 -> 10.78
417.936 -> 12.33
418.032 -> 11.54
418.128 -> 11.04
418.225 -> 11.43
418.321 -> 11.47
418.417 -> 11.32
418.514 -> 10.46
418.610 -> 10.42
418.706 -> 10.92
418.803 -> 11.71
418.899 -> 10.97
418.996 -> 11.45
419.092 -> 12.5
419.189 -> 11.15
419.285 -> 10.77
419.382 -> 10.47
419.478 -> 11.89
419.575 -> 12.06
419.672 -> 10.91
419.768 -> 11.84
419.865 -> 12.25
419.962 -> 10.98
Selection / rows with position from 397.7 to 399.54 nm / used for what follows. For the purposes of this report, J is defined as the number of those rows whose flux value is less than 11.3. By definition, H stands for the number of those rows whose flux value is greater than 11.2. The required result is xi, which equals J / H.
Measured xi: 1.6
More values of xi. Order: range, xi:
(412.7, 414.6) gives 0.7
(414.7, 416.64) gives 0.7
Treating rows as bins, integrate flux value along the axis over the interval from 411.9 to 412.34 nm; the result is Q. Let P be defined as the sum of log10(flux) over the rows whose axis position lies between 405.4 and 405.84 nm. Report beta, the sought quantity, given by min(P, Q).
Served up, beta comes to 4.90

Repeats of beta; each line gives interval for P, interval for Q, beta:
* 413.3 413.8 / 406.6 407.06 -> 5.16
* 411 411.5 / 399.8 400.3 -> 5.19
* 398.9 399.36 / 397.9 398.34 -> 4.39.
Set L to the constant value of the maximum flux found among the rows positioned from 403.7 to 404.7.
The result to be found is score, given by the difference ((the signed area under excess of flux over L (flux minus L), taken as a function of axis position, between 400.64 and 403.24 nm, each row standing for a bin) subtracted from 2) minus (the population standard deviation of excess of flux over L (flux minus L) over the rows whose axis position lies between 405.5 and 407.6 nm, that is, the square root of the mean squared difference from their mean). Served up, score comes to 4.8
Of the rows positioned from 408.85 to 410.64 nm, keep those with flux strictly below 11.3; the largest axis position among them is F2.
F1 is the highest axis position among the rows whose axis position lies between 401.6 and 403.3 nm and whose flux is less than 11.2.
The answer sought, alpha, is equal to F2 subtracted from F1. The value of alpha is -7.40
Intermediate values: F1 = 403.190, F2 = 410.591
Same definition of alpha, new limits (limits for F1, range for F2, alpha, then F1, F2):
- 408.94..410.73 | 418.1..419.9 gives -8.99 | 410.686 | 419.672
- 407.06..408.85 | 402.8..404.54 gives 4.31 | 408.799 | 404.492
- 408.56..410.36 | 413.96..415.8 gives -5.42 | 410.308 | 415.728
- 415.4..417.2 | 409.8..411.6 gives 5.24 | 416.591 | 411.348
